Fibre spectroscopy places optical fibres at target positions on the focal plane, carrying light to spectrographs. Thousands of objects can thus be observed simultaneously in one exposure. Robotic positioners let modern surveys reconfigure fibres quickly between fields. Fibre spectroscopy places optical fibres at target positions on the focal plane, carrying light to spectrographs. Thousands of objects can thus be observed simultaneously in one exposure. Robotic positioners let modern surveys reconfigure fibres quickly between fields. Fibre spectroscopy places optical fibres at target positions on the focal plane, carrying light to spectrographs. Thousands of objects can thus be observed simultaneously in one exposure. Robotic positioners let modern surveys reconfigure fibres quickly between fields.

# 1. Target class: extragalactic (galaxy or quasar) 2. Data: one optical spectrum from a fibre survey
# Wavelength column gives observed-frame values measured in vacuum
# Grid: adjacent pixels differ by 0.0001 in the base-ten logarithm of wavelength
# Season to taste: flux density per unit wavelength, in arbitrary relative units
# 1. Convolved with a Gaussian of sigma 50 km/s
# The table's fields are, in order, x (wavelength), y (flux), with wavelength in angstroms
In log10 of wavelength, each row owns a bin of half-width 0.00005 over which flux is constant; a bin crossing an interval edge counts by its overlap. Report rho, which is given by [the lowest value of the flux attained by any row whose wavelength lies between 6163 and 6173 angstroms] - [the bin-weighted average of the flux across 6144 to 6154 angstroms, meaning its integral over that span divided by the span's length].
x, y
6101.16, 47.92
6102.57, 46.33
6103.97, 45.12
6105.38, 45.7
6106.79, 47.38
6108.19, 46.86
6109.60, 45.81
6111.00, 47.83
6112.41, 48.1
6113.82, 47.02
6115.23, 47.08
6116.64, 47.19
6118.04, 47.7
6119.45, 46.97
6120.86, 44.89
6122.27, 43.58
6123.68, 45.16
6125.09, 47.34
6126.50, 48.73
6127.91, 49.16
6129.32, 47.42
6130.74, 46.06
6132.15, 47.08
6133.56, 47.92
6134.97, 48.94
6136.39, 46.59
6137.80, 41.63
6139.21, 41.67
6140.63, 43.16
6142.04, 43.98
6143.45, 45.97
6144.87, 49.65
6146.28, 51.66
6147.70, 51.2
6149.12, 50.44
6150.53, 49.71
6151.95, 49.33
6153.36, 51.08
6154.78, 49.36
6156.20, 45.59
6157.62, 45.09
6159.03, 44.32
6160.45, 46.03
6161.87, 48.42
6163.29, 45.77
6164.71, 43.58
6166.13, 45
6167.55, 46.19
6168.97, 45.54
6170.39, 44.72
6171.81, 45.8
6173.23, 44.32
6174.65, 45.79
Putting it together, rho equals -7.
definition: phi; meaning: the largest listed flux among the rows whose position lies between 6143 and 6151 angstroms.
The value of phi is 51.66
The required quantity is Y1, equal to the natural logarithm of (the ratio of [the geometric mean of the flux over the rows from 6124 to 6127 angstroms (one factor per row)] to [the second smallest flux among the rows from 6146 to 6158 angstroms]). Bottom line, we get 0.05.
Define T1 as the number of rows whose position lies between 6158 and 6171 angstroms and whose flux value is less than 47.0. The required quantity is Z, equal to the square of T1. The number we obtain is 64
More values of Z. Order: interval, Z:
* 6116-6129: 16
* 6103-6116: 16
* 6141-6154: 4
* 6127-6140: 16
